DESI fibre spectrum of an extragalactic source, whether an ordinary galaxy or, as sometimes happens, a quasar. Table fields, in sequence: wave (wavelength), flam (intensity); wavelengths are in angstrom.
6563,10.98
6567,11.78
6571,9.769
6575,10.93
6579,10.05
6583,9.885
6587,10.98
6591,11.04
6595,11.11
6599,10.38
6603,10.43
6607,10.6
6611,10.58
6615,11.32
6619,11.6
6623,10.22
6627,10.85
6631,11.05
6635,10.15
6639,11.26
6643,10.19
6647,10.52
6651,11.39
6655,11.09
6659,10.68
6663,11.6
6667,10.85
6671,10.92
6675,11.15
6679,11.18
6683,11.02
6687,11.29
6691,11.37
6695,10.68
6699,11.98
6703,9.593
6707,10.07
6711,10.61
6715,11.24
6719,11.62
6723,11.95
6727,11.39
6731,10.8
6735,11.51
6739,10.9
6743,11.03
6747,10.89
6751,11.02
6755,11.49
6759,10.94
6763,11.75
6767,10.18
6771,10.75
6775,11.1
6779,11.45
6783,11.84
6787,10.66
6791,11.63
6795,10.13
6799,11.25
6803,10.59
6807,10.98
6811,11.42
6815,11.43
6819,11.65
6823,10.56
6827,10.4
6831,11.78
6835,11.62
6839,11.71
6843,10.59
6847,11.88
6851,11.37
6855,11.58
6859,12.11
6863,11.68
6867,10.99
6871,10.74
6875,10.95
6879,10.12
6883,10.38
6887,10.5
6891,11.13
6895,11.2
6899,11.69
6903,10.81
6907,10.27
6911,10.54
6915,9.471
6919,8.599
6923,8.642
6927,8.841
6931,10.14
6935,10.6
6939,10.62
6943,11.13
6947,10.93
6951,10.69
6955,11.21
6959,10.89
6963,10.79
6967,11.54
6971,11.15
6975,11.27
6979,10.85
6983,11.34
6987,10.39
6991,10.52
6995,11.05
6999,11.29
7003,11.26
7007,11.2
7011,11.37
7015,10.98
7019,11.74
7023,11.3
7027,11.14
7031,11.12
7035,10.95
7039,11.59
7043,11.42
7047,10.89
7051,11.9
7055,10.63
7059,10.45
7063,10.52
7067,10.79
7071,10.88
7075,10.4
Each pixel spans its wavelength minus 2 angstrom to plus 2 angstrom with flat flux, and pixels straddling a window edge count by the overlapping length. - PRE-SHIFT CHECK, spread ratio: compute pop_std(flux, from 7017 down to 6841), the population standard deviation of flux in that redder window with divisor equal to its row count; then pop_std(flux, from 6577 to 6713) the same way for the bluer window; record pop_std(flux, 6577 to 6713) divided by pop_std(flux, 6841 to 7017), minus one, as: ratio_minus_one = -0.3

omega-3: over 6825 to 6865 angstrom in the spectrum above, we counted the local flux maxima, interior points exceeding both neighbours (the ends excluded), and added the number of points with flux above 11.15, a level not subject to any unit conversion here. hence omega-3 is 12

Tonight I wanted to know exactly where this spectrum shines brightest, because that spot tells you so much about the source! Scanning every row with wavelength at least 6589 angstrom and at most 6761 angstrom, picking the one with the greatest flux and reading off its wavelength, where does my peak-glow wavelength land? 6699 angstrom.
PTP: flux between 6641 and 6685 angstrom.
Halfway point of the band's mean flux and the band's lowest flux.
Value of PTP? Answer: 10.6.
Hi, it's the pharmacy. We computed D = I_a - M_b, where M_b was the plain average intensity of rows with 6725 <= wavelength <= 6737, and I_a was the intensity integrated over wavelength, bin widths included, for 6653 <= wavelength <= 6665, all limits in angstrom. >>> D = 122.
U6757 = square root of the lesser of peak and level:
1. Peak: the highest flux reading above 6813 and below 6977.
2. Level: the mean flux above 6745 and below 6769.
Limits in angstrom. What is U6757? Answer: 3.32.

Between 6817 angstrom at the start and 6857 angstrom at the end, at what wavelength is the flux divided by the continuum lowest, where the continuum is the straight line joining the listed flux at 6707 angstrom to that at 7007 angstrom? 6827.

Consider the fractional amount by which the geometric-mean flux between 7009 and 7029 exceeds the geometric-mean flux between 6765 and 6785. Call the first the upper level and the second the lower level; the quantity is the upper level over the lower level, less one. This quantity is 0.023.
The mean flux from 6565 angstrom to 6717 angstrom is 10.8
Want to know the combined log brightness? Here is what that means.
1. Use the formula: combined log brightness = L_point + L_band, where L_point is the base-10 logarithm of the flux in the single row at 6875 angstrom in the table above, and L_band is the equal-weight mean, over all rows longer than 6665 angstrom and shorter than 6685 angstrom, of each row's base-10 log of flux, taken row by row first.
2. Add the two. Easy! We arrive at 2.082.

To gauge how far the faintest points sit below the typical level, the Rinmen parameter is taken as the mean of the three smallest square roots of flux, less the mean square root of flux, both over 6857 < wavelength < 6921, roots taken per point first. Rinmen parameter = -0.20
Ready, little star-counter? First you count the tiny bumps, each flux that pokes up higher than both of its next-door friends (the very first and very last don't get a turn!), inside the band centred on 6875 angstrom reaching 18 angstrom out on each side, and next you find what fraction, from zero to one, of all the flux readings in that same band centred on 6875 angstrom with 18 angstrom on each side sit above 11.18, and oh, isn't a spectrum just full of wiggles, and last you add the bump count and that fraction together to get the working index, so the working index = 1.2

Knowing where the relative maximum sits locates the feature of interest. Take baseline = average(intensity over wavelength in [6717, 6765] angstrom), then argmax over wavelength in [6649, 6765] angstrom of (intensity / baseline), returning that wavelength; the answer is 6699 angstrom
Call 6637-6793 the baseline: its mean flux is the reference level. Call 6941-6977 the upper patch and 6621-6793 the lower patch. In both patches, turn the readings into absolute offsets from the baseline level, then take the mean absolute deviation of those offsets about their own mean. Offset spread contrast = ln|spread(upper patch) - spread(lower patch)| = -1.8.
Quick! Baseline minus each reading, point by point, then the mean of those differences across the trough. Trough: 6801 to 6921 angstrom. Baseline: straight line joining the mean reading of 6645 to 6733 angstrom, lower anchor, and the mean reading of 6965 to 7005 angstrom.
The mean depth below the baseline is 0.10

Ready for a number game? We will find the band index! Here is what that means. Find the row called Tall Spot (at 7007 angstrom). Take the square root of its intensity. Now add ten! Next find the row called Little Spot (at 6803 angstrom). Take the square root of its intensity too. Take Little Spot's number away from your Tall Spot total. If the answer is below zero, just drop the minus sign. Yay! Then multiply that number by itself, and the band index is 102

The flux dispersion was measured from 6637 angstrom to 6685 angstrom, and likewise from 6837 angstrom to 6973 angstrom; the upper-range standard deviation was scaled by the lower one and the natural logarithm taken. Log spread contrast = 0.8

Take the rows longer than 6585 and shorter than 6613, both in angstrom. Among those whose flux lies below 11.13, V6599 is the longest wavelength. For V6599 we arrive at 6611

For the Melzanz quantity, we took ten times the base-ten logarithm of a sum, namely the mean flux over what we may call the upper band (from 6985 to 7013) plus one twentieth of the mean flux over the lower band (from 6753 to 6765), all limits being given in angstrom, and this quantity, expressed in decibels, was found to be 10.6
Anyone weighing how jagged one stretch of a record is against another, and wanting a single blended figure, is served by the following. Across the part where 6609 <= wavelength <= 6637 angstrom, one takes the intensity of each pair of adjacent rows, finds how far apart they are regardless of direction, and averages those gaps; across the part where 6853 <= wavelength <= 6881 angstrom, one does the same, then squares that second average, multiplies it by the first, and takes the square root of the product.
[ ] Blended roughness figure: 0.407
